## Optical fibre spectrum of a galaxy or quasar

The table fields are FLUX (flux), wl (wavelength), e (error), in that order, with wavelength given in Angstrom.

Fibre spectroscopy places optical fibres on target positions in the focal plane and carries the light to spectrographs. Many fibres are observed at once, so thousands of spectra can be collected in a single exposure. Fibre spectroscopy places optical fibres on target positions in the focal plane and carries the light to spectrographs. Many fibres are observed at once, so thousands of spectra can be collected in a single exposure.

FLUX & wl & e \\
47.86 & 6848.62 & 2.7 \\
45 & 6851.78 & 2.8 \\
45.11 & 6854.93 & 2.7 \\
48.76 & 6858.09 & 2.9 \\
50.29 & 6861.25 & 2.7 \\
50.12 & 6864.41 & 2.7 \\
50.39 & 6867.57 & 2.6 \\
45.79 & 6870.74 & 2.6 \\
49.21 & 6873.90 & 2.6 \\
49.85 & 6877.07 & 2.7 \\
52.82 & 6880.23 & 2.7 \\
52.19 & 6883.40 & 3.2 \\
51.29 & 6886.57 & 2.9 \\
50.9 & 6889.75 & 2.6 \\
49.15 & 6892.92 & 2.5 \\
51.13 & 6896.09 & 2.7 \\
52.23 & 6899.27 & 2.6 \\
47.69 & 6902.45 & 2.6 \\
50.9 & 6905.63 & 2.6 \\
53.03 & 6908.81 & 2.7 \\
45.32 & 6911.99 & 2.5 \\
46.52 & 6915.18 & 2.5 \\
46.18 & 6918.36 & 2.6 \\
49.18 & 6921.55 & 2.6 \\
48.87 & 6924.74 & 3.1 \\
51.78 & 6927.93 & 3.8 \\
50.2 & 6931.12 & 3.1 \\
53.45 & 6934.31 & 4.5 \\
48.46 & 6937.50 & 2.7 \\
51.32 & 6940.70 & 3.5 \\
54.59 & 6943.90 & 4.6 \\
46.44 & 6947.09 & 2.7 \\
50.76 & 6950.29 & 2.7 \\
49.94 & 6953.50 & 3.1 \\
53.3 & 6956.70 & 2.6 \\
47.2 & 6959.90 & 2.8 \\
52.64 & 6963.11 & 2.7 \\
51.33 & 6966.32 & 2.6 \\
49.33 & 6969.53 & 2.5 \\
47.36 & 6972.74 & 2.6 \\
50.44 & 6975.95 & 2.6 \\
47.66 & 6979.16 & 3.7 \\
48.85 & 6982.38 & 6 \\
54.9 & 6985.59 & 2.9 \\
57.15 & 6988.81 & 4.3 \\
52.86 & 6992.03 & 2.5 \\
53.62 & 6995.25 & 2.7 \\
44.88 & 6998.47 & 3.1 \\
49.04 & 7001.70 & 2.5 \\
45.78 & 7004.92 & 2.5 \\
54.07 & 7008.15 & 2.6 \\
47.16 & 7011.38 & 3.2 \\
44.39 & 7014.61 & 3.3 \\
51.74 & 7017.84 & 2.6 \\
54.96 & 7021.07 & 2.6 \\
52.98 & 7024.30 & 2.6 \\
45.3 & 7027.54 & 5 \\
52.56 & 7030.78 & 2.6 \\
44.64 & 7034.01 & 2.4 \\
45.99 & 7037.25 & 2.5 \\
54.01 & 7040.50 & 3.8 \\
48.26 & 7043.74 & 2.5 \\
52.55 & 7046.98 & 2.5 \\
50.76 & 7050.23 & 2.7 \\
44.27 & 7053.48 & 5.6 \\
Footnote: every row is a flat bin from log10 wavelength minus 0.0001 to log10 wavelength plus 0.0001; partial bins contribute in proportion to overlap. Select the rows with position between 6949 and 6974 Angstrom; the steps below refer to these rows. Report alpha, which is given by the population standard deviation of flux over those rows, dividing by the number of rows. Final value 2.1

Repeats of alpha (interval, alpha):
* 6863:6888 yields 2.0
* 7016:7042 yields 4.0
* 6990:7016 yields 3.8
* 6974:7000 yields 3.8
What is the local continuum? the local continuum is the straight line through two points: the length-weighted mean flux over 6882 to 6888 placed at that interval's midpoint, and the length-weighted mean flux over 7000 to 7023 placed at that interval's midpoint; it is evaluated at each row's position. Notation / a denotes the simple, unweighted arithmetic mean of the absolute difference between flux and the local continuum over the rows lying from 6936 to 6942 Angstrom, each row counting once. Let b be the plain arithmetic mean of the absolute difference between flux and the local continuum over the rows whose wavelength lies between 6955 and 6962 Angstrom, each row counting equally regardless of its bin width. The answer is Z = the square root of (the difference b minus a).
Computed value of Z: 1.3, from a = 1.5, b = 3.0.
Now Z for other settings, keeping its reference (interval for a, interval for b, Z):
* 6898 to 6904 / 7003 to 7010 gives 1.4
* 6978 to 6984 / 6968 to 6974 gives 0.3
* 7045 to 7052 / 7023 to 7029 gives 1.1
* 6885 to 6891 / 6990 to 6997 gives 1.6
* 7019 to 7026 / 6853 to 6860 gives 0.9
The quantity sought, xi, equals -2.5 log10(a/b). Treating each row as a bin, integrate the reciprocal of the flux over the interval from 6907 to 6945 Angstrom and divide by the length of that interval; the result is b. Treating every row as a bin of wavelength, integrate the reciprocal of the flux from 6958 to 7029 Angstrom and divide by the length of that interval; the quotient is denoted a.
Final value 0.005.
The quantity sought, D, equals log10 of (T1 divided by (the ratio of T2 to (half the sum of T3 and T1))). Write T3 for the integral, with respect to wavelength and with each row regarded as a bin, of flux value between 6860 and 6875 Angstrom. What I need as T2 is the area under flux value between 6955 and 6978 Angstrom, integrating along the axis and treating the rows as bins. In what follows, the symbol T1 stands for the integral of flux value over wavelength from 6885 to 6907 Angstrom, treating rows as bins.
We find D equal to 2.95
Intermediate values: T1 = 1110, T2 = 1154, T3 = 737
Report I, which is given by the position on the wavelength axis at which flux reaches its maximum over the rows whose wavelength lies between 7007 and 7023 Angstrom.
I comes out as 7021.07 Angstrom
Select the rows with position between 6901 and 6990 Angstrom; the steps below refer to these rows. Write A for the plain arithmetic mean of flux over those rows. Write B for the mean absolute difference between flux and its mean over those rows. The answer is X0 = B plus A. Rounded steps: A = 50.2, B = 2.4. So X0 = 52.56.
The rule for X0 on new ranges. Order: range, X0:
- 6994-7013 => 52.26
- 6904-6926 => 50.77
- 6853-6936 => 51.63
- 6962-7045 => 53.33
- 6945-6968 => 52.26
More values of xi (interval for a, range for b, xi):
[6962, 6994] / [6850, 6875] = 0.069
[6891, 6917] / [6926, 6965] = -0.030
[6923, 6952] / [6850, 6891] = 0.028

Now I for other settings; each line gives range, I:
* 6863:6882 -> 6880.23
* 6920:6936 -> 6934.31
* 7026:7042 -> 7040.50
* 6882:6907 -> 6899.27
